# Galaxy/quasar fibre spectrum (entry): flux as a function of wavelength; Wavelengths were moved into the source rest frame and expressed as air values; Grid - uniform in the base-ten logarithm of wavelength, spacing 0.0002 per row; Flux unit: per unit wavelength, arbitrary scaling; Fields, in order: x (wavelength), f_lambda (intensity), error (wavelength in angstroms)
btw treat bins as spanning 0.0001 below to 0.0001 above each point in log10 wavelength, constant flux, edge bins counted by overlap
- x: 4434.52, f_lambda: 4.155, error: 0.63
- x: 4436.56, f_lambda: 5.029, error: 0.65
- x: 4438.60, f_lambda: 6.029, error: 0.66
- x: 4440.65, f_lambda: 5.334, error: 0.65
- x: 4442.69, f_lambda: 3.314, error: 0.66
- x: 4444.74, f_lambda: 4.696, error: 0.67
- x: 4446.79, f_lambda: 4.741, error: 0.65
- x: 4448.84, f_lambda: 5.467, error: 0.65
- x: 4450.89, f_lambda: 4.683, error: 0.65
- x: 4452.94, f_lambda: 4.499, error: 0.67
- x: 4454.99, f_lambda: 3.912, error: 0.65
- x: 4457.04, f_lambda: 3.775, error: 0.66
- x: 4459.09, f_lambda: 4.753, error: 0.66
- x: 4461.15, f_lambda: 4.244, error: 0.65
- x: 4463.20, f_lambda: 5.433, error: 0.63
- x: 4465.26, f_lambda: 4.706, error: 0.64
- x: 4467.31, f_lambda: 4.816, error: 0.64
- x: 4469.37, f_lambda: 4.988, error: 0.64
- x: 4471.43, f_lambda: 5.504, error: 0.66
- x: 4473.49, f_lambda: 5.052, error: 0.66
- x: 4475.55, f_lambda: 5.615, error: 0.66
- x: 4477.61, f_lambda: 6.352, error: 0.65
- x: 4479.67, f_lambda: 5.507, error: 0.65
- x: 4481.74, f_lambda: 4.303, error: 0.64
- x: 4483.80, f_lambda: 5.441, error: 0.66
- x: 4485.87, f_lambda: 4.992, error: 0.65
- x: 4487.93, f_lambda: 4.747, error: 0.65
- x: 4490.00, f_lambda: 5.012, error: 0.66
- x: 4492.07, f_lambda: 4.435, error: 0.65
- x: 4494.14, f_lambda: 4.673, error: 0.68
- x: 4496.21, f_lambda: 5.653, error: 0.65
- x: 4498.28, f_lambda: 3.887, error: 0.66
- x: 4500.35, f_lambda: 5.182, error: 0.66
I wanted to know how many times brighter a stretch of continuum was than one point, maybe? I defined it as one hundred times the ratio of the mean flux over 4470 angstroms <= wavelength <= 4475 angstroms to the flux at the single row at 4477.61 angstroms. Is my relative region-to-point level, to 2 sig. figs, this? 83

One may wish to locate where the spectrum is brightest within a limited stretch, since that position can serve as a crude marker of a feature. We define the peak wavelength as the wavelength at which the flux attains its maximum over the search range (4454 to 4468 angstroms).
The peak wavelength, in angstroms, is 4463.20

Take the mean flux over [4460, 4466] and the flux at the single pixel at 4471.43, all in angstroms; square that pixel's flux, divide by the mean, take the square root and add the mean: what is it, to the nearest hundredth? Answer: 7.31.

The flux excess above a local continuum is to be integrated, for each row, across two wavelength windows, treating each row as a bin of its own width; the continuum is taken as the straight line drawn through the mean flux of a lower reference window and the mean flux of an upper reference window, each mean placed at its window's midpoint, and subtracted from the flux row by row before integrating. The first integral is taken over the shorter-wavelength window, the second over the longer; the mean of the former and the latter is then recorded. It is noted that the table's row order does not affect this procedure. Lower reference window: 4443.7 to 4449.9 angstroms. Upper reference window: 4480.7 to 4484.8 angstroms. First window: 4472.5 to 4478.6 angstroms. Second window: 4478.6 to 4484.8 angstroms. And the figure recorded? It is 3.1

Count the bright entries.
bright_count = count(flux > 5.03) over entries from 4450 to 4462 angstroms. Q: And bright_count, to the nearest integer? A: 0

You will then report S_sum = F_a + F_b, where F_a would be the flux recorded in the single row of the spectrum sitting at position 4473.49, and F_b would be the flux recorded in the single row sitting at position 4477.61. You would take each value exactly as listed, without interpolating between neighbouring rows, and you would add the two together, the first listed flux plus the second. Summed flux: 11.4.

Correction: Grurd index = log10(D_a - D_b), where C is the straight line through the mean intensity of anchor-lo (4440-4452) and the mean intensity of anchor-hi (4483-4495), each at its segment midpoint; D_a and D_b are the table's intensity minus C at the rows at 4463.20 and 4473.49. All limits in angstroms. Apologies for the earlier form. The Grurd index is -0.37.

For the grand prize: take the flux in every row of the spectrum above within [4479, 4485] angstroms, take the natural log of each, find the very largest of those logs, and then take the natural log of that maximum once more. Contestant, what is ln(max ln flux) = 0.534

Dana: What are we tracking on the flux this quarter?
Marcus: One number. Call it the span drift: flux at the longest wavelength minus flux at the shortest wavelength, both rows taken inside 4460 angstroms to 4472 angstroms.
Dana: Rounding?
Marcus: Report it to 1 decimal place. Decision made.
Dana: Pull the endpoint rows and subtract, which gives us 1.3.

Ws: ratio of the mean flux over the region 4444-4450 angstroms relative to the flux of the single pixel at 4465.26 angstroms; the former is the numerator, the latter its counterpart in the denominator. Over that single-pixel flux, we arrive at 1.06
